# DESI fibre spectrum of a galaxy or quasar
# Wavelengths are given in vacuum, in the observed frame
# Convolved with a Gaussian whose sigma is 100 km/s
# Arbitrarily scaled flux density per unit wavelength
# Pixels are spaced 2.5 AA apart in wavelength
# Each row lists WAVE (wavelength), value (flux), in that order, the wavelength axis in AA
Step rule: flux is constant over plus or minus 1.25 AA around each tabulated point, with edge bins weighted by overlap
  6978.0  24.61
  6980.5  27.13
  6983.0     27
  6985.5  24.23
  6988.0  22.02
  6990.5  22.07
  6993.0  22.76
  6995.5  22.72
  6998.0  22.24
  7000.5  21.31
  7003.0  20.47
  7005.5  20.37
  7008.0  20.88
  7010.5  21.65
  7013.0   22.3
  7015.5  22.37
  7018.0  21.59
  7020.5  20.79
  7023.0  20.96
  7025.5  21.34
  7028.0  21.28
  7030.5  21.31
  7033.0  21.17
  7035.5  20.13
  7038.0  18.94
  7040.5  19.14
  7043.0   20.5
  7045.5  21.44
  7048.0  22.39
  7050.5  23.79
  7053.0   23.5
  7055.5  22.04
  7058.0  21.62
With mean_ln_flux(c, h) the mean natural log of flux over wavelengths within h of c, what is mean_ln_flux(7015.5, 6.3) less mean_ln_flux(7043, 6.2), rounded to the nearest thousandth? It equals 0.061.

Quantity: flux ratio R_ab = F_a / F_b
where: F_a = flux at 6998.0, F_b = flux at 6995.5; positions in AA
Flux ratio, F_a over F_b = 0.98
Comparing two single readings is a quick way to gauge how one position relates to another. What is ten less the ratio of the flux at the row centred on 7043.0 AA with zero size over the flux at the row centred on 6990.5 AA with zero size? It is 9.07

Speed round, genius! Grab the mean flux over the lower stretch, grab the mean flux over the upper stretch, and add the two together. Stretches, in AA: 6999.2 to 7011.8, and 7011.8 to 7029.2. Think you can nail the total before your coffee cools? 42.5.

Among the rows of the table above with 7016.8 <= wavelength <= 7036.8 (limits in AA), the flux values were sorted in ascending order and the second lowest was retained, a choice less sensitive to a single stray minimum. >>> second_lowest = 20.79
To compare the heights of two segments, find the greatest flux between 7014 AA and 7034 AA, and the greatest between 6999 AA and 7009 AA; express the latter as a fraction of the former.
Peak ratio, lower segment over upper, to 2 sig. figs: 0.95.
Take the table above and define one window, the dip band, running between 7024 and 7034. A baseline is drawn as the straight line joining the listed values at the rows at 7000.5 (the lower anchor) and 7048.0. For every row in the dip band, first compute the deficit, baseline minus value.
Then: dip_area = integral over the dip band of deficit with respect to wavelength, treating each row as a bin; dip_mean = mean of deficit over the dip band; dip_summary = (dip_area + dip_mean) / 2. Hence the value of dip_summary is 3.8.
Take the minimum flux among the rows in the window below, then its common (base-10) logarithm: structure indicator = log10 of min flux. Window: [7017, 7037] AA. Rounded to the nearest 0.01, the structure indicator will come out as 1.30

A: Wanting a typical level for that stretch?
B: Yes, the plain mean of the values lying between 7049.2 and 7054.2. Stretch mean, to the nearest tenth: 23.6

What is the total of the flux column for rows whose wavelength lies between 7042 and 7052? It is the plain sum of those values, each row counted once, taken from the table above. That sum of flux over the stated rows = 88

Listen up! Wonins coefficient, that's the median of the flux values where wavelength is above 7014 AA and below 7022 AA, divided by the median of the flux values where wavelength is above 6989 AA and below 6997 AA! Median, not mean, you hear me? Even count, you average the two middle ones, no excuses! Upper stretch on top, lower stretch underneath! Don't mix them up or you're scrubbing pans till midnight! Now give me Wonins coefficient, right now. 0.95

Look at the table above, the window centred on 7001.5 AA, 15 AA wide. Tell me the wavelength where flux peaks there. 6995.5 AA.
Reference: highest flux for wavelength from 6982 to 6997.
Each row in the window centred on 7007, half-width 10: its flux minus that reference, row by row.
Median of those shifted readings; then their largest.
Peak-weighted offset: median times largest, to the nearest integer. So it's 26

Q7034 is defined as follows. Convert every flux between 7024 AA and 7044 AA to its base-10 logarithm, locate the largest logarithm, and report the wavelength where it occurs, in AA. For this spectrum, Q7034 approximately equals 7025.5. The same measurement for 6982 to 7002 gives 6983.0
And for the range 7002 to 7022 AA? 7015.5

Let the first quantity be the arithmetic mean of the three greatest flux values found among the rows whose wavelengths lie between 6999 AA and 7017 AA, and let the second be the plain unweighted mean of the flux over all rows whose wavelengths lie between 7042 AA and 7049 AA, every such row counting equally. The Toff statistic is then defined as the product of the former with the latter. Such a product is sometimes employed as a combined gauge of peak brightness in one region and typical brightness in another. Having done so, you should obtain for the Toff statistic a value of 474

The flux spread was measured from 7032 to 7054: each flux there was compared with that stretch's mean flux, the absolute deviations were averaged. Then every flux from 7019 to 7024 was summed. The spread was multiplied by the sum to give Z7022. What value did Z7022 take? 58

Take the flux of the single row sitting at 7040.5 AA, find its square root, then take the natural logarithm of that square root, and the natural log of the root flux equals 1.48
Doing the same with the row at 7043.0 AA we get 1.51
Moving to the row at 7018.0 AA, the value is 1.54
